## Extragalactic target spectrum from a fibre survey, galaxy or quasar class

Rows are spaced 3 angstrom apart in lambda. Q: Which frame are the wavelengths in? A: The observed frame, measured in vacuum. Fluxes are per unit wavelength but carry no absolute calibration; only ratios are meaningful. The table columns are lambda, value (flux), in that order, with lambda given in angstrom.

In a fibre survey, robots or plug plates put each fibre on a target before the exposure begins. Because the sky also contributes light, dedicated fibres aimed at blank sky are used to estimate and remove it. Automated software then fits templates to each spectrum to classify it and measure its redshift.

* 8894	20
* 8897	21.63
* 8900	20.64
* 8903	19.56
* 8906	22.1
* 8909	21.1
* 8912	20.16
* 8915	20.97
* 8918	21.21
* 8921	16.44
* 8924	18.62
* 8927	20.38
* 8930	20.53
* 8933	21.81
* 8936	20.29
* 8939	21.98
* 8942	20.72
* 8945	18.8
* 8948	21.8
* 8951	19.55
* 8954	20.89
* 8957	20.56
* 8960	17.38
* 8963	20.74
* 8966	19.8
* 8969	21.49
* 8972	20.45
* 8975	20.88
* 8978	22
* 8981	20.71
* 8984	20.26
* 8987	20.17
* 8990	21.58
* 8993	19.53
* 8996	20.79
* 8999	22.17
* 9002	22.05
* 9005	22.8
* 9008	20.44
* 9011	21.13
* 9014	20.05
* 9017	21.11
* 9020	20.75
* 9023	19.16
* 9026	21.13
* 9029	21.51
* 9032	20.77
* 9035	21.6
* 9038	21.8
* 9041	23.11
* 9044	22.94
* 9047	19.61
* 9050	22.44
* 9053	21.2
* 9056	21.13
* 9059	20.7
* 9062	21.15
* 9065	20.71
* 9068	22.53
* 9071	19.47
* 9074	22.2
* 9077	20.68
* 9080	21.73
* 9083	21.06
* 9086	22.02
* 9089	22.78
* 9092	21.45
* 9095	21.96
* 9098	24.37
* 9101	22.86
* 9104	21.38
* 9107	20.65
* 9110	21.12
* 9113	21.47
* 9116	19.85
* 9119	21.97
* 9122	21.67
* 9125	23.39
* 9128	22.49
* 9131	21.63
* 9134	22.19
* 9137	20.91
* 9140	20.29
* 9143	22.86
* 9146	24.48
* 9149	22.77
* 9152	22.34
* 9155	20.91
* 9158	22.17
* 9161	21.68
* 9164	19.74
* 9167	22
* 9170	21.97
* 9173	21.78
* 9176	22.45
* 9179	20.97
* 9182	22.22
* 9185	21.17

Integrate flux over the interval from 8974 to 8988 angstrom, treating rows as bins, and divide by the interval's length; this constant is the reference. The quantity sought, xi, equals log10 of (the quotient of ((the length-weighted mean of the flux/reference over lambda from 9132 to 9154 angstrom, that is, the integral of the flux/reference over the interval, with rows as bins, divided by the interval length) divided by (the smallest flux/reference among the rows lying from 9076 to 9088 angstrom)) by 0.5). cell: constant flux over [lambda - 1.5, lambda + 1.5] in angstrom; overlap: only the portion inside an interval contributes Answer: 0.332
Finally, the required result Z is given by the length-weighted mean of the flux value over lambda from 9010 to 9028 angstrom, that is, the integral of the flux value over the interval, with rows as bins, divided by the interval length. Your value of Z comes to 20.6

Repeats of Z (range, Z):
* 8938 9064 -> 20.9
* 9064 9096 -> 21.5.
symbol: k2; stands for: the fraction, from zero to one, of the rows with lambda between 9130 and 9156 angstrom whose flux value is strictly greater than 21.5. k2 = 0.67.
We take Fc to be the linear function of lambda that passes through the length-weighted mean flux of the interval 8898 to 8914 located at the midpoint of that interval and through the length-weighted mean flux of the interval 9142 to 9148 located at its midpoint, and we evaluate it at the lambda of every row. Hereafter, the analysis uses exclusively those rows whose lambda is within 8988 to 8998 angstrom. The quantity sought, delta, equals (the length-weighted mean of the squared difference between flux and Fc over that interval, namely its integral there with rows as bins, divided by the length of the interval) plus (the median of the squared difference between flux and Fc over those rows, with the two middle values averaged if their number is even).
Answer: 3.1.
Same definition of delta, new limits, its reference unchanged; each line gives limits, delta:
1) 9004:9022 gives 3.5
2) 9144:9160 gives 4.9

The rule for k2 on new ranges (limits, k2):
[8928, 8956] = 0.33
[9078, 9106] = 0.67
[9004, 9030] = 0.22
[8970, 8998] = 0.22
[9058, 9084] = 0.33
